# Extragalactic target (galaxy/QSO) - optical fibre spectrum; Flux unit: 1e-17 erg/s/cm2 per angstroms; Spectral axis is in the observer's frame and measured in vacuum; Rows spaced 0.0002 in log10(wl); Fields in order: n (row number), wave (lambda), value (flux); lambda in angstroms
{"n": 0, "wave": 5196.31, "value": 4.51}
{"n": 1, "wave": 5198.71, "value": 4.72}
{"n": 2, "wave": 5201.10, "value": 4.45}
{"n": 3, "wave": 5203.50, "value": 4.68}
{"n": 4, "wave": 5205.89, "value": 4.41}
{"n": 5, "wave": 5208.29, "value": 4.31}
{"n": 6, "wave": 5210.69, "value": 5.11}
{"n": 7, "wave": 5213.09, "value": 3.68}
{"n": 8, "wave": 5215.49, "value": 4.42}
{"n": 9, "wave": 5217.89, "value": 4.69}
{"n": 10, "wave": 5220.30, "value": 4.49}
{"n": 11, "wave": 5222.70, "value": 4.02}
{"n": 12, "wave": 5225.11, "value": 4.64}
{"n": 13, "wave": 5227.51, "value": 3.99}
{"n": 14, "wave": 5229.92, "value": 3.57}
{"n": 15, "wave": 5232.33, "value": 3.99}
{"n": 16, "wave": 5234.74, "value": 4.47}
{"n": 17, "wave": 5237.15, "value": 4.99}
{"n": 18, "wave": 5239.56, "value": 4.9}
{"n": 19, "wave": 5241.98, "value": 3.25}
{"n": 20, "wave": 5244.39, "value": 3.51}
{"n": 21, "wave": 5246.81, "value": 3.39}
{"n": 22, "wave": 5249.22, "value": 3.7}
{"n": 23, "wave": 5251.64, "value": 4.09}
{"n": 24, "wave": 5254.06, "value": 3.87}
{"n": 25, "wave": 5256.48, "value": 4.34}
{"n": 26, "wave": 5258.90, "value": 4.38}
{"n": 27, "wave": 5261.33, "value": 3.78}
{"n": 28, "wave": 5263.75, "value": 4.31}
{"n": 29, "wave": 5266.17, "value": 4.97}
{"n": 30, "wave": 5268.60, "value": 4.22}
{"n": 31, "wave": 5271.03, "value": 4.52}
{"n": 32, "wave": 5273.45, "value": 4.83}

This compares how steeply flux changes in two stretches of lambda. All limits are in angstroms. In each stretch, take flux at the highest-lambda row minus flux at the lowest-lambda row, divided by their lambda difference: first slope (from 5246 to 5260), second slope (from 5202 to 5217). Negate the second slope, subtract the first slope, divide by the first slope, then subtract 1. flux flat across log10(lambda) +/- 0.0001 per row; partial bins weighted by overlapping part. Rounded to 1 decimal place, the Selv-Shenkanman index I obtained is -1.7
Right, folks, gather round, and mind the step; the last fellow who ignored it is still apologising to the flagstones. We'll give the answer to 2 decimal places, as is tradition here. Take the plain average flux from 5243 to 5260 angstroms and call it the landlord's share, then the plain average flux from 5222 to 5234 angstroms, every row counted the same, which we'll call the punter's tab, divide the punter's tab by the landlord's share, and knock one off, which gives 0.04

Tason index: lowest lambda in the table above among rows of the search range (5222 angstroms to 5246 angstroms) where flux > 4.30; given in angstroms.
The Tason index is 5225.11 angstroms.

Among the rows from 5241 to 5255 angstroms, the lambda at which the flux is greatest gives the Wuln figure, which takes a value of 5251.64 angstroms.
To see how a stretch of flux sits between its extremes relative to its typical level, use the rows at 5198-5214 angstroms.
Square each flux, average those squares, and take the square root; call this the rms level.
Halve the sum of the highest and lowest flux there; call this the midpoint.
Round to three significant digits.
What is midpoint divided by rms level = 0.977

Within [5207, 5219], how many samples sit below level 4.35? 2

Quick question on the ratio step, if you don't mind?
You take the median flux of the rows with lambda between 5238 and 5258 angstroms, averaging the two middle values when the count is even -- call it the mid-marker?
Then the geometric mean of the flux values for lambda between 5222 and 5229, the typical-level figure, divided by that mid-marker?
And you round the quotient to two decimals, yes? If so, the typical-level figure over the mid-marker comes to 1.11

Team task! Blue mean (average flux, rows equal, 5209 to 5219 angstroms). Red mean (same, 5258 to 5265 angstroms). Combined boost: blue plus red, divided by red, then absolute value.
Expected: 2.08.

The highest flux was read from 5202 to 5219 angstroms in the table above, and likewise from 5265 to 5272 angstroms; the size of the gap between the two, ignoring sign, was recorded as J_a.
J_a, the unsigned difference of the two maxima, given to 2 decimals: 0.14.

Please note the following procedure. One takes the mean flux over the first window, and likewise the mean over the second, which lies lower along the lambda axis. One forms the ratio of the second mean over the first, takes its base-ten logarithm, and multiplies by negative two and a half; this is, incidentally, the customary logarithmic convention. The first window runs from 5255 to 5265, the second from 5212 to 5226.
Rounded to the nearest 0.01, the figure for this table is -0.03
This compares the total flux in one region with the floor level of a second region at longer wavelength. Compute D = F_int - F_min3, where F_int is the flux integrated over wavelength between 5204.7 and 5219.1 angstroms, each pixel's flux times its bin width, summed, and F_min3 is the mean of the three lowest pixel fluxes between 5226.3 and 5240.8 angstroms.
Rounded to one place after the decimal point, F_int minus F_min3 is 60.0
